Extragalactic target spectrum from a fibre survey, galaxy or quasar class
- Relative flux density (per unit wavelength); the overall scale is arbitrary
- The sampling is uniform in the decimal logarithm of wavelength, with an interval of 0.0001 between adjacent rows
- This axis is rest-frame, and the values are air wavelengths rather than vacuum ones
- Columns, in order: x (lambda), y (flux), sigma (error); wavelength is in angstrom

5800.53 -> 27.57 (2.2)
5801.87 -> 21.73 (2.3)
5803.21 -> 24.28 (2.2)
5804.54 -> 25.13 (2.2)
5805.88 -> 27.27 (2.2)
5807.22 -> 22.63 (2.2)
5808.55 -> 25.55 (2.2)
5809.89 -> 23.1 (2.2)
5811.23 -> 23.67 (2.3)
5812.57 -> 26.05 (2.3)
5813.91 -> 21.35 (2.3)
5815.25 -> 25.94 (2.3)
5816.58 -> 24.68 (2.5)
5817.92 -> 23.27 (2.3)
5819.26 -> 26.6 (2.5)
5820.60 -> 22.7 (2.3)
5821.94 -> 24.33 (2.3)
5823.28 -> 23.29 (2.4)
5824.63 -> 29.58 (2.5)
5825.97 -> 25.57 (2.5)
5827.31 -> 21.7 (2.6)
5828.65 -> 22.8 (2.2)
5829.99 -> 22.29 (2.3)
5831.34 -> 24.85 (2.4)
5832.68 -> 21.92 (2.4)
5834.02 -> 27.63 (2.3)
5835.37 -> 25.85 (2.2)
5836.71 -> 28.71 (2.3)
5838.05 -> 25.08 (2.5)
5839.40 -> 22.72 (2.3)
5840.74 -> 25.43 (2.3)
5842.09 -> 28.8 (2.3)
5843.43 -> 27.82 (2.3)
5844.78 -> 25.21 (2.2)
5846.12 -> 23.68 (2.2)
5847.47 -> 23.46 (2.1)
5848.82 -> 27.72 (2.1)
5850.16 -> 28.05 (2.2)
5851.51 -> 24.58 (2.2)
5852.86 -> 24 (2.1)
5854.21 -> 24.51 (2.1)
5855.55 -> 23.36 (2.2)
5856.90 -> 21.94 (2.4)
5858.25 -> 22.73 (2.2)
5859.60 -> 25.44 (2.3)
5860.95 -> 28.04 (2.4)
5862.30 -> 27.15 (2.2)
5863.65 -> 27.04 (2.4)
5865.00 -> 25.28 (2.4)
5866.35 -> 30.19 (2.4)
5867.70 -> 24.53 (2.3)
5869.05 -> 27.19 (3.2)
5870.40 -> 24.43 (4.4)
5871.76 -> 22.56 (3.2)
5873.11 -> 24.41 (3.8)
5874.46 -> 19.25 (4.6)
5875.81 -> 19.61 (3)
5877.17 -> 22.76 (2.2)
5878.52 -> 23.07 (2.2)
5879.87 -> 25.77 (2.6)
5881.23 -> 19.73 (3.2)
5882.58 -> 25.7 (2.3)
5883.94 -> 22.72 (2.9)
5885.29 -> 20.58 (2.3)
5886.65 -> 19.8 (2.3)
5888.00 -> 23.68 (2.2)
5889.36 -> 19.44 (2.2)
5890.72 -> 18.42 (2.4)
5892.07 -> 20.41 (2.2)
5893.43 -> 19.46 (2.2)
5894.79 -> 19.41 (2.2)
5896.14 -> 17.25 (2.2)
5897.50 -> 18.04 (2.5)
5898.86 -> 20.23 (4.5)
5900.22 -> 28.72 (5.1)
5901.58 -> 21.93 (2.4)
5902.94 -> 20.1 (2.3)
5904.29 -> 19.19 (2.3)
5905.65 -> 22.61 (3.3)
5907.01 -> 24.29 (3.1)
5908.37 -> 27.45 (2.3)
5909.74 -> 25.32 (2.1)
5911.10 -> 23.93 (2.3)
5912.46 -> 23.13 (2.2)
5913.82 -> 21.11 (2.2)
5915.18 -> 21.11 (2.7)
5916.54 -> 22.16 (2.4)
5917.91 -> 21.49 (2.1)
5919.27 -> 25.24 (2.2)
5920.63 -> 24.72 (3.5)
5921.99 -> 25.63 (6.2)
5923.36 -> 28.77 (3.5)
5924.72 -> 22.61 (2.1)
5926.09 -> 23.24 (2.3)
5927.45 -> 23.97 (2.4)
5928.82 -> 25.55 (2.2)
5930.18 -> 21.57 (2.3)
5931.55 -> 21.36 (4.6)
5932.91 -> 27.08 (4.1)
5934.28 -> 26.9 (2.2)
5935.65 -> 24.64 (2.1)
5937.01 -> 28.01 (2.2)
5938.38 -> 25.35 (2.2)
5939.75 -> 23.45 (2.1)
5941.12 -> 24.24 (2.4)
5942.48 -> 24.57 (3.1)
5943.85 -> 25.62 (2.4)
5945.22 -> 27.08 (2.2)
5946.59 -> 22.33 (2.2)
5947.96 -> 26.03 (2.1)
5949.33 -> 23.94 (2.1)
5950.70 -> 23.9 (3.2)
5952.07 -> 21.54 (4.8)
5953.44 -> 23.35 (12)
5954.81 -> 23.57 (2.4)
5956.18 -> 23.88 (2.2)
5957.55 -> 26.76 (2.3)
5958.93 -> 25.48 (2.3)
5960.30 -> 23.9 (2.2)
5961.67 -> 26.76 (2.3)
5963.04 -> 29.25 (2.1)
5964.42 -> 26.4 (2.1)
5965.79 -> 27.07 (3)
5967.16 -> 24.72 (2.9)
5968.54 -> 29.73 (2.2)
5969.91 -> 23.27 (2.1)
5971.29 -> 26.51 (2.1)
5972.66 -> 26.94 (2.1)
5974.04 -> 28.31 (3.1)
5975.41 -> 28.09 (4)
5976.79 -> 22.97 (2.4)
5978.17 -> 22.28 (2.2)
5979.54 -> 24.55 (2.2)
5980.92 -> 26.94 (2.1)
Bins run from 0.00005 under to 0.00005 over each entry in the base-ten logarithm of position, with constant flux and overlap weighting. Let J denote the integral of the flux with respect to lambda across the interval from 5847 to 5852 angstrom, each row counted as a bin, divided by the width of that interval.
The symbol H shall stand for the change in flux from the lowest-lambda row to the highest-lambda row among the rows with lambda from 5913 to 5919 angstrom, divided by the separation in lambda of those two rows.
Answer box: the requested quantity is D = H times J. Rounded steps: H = 0.1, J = 26.1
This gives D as 2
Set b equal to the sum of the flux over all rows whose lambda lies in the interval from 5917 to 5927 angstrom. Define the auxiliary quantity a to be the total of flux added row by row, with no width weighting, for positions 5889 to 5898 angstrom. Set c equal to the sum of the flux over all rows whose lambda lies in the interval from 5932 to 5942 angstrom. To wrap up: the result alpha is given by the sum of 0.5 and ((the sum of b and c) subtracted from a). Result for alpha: -218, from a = 132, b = 172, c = 180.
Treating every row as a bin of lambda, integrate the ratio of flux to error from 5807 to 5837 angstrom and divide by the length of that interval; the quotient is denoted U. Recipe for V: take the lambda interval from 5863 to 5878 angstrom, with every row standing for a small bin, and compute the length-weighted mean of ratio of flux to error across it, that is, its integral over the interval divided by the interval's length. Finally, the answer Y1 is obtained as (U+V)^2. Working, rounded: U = 10.5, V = 8.5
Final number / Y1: 361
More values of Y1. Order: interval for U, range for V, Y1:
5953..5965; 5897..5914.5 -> 373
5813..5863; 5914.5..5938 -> 408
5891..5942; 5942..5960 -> 345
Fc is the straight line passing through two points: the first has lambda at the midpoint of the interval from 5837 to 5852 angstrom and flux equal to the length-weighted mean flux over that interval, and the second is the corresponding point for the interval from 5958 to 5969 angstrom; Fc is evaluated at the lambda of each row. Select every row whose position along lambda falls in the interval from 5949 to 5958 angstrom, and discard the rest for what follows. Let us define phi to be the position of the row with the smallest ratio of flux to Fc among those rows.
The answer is 5952.07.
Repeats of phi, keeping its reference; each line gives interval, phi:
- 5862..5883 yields 5874.46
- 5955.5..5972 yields 5969.91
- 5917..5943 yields 5931.55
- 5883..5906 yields 5896.14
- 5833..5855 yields 5839.40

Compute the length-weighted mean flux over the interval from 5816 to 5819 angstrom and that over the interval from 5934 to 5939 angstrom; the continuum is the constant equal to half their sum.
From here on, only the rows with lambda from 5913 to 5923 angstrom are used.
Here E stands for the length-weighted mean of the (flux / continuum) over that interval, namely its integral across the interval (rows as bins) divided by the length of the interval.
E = 0.92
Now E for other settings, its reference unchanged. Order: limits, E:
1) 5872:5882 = 0.88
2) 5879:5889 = 0.89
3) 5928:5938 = 0.99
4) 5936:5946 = 1.01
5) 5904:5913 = 0.95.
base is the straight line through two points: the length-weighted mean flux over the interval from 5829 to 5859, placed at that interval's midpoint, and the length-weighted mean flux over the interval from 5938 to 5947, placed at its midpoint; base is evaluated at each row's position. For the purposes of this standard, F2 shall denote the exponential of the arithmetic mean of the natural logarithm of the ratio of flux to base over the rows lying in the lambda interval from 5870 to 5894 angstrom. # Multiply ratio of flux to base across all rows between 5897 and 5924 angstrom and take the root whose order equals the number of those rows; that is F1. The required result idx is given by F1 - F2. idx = 0.06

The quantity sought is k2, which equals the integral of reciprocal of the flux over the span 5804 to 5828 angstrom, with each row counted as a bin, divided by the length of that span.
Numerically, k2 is 0.0410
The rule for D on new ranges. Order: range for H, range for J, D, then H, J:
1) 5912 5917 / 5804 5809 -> -6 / -0.2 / 25.1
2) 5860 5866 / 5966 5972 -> -18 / -0.7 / 26.2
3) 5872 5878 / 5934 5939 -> -11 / -0.4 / 26.2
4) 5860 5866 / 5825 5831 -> -16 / -0.7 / 23.5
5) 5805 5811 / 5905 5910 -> -26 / -1.0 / 24.9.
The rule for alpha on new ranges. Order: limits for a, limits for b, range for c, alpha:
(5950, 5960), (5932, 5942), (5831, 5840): -187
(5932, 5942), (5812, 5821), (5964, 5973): -175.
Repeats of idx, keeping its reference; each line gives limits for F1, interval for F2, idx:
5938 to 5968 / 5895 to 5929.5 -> 0.08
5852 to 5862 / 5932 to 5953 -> -0.04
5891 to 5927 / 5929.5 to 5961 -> -0.09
